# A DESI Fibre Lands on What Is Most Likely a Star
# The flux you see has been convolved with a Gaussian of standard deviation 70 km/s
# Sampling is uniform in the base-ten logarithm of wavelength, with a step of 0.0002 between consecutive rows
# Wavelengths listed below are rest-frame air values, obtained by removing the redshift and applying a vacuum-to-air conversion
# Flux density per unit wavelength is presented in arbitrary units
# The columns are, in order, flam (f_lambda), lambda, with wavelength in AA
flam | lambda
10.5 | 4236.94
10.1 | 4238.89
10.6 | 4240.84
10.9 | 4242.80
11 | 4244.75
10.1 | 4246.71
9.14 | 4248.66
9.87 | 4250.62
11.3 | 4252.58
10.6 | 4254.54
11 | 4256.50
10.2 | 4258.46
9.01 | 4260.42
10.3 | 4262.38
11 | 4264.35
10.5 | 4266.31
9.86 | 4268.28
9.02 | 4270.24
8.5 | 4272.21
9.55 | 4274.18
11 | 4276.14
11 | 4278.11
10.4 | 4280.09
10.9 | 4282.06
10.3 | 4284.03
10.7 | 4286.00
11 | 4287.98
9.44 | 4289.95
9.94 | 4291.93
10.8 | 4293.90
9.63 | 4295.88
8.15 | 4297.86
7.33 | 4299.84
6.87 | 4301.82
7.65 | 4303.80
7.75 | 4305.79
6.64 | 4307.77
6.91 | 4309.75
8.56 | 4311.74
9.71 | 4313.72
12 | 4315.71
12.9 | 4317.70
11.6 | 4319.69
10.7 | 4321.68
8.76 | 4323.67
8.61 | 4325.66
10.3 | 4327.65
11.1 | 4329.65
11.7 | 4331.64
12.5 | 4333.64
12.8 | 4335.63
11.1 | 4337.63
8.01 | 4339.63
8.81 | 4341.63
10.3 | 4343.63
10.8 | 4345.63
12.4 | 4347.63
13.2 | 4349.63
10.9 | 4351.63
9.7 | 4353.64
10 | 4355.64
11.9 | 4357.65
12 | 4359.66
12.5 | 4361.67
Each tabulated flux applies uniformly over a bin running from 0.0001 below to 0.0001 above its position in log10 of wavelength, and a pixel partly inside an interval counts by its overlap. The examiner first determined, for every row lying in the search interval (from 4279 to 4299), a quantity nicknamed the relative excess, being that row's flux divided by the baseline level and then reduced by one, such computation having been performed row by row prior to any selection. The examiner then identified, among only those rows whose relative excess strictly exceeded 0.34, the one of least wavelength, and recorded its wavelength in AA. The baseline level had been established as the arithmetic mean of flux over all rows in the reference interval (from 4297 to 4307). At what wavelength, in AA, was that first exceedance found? 4280.09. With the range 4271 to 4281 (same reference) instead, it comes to 4276.14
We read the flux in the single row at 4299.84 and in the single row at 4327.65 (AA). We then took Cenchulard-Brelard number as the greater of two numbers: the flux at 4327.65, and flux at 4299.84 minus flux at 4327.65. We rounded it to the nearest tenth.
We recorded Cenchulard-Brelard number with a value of 10.3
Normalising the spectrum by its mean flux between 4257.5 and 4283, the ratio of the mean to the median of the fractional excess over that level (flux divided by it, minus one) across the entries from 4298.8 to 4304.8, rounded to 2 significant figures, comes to 1.0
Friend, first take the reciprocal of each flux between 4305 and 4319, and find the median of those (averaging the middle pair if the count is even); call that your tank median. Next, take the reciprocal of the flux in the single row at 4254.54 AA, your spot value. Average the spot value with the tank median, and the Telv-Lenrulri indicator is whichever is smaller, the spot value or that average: 0.094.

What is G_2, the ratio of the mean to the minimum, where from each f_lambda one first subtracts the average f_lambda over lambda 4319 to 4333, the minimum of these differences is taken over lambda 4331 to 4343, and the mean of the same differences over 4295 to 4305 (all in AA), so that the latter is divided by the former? 1.0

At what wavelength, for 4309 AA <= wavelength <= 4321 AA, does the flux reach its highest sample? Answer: 4317.70 AA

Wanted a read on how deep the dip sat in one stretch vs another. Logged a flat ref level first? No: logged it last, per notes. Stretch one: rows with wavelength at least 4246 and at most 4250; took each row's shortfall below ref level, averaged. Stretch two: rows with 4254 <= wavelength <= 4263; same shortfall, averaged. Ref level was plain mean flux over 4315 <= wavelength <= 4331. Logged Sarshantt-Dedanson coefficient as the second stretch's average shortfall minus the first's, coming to -0.6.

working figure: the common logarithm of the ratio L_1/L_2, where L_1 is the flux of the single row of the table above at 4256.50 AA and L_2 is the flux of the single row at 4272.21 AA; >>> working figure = 0.11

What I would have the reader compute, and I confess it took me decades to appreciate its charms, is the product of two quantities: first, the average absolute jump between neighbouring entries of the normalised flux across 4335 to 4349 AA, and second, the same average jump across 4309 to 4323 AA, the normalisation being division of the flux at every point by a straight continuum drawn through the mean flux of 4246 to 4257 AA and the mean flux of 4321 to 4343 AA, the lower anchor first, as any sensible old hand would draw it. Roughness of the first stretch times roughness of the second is 0.019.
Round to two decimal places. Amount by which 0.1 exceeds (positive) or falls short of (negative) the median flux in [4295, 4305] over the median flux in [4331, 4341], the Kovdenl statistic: -0.55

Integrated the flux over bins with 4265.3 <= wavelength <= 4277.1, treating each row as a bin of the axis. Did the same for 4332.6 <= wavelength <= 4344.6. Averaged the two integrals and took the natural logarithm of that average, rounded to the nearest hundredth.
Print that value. 4.80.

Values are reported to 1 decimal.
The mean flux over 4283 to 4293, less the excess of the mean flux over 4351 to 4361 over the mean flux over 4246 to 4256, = 9.6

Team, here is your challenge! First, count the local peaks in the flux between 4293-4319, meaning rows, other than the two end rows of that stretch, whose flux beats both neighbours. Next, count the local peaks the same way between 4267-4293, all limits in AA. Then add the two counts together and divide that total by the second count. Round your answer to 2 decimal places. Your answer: 1.50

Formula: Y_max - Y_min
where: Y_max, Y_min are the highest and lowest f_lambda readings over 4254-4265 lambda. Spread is 2.0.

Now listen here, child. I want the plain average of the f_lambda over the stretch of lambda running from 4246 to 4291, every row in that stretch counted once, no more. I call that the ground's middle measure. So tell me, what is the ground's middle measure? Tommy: 10.2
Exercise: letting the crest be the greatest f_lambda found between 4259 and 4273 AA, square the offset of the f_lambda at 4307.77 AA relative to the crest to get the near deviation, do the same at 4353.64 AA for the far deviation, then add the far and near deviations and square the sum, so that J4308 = 428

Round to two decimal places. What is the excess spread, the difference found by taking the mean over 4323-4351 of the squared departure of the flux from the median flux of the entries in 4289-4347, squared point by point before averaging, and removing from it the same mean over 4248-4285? 2.88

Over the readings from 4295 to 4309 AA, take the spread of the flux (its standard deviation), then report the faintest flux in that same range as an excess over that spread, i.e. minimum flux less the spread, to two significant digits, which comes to 5.7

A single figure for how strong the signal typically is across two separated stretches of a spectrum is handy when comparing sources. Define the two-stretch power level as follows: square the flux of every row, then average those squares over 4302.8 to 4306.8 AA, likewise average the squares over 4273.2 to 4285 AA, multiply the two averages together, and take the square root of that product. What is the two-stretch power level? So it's 81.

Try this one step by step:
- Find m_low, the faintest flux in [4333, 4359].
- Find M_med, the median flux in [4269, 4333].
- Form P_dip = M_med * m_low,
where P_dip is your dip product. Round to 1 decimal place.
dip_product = 78.7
